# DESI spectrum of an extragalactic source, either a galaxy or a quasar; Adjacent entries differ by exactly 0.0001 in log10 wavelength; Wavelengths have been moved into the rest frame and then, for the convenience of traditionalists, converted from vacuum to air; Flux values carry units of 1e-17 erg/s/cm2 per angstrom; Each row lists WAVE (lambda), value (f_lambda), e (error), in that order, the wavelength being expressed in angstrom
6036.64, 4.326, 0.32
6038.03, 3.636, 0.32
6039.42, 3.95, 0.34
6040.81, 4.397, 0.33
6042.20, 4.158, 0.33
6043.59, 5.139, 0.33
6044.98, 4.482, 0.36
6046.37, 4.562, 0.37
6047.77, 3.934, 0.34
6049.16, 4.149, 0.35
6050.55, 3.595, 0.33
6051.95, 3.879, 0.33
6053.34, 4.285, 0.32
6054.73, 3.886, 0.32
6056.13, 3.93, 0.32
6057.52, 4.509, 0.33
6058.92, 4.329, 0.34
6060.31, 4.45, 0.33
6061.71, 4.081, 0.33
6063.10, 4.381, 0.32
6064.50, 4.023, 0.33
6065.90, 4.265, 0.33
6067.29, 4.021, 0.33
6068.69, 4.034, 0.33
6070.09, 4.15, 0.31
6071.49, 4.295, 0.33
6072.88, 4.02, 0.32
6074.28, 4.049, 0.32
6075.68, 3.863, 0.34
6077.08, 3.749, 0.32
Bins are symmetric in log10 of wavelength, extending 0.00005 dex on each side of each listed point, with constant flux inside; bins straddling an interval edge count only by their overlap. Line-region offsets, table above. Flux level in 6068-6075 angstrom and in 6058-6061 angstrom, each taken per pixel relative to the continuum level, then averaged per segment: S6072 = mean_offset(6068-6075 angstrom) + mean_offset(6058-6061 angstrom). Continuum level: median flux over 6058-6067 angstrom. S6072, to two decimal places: -0.09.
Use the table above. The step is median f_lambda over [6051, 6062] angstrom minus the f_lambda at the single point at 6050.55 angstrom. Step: 0.6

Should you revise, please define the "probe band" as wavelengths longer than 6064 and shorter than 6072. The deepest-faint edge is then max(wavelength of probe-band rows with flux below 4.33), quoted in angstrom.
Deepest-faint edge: 6071.49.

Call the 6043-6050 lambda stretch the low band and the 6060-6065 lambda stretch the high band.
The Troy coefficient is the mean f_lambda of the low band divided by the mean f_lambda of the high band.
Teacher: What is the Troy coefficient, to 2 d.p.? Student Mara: 1.05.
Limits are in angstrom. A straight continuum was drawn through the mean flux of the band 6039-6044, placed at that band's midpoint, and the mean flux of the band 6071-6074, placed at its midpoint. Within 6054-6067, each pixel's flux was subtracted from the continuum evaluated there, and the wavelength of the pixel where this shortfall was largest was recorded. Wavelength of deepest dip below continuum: 6054.73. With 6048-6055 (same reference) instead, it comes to 6050.55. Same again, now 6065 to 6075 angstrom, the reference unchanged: 6067.29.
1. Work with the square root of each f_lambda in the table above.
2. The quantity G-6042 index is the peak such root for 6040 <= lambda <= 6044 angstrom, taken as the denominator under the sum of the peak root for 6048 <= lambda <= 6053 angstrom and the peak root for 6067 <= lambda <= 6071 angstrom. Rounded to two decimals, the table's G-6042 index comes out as 1.80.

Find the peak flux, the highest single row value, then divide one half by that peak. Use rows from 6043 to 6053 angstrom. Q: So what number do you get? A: 0.097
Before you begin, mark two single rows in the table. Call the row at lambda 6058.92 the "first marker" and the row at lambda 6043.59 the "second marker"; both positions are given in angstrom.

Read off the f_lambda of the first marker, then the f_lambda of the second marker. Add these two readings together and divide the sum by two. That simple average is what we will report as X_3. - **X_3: 4.73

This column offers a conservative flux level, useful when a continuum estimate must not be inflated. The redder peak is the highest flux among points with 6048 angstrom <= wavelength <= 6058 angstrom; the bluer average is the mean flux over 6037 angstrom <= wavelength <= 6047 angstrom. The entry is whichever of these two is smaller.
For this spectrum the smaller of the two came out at 4.33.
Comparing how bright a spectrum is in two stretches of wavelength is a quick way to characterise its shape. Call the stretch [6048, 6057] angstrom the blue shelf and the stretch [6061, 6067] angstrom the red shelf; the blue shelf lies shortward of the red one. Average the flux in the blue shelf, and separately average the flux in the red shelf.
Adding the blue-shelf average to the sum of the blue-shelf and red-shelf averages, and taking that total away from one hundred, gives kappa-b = 87.9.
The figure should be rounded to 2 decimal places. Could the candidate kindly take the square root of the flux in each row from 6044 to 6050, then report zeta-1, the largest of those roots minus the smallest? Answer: 0.15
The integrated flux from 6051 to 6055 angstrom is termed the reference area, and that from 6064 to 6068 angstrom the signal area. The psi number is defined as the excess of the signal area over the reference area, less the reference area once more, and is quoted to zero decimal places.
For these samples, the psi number -16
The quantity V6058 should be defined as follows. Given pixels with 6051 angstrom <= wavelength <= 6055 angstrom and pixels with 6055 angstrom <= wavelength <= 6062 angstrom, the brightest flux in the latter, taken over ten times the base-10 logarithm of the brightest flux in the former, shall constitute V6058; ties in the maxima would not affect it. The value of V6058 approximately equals 0.71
